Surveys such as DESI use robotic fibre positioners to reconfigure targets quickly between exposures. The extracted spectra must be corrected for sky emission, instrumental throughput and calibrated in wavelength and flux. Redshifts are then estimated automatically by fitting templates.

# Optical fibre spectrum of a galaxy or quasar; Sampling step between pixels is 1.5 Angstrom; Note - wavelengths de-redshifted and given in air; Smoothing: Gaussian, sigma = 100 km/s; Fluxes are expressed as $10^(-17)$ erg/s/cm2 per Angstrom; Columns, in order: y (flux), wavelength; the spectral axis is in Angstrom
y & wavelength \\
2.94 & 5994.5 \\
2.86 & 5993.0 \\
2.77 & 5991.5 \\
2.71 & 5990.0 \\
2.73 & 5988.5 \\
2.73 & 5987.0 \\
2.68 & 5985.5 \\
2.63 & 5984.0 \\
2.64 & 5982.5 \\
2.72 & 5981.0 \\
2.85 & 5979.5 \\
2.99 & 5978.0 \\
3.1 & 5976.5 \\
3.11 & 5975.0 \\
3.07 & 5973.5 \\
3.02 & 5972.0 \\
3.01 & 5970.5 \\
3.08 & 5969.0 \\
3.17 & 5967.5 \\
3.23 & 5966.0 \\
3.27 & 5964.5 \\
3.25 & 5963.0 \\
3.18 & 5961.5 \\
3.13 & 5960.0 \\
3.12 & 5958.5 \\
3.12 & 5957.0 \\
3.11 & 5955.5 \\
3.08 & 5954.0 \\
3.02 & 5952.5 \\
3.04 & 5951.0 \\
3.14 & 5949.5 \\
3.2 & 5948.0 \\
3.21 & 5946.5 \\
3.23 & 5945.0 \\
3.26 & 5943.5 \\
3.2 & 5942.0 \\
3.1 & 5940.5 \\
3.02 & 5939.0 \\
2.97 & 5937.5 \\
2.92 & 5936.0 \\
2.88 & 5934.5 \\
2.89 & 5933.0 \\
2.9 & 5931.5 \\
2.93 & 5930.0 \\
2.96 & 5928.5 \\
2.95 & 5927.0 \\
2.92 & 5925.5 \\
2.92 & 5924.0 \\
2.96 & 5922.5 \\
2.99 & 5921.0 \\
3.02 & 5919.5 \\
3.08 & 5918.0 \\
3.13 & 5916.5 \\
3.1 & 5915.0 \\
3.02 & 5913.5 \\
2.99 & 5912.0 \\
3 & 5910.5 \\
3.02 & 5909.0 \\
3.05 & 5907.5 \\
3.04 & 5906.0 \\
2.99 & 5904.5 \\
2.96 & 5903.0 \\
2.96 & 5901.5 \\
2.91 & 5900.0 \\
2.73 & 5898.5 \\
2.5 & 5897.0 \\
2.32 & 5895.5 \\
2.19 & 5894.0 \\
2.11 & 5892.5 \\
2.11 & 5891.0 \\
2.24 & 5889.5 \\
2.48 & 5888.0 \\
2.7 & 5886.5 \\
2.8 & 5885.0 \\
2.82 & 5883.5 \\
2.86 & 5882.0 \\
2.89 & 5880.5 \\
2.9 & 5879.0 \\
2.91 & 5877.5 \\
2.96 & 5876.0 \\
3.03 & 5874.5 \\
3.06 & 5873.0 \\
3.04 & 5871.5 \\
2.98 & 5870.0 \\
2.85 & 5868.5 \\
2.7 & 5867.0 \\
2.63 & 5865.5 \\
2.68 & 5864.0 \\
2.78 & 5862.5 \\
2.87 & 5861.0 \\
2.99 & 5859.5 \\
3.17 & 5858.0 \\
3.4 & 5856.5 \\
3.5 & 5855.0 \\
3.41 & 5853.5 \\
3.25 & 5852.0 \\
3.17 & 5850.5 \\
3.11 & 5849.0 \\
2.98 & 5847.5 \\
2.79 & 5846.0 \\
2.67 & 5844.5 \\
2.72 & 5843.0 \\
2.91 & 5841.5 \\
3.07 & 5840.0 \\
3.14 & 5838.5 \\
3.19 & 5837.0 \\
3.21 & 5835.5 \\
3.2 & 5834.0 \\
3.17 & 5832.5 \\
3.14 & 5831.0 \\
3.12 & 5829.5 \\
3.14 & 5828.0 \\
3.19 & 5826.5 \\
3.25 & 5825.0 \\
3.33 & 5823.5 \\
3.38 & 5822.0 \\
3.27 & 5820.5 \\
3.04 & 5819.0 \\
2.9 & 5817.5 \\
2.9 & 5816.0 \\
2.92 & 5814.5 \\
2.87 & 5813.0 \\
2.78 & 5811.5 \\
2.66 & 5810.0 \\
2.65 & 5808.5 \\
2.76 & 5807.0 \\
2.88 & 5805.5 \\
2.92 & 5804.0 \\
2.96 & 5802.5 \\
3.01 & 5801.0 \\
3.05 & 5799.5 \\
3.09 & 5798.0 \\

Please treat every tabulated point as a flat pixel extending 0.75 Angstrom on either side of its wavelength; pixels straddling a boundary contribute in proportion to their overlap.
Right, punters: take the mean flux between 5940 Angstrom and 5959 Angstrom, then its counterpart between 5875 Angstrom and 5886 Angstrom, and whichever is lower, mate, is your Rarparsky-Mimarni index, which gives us 2.88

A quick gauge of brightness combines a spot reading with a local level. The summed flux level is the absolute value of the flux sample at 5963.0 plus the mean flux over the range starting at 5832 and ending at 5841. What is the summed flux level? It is 6.41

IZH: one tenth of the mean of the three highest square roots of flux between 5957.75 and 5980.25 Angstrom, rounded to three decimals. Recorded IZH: 0.180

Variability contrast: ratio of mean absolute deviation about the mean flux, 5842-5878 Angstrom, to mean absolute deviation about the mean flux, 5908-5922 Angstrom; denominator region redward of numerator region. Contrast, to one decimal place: 4.4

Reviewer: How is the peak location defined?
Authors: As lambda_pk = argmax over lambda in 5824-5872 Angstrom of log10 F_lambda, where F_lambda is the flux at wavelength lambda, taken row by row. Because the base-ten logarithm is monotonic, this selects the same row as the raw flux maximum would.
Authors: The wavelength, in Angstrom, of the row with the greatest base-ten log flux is 5855.0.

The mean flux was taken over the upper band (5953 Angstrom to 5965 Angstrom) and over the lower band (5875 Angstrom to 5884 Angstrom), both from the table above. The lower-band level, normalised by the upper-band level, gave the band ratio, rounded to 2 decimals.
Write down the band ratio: 0.92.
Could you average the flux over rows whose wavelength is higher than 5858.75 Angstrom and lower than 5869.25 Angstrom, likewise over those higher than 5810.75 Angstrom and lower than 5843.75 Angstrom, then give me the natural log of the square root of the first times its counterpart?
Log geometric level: 1.08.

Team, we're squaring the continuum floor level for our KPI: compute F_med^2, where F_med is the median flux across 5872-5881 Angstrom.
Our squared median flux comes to 8.6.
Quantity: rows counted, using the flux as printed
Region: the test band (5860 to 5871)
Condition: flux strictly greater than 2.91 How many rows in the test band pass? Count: 1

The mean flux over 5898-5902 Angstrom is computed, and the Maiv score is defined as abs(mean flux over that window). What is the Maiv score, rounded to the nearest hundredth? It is 2.87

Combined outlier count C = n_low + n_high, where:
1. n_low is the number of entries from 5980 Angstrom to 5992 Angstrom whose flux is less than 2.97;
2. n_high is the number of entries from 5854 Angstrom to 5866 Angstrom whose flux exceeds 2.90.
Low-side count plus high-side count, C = 12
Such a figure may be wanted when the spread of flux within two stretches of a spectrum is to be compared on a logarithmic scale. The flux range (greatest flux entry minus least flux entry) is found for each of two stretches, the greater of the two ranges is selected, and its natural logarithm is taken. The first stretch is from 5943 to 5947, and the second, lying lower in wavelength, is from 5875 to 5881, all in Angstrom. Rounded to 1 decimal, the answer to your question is -2.7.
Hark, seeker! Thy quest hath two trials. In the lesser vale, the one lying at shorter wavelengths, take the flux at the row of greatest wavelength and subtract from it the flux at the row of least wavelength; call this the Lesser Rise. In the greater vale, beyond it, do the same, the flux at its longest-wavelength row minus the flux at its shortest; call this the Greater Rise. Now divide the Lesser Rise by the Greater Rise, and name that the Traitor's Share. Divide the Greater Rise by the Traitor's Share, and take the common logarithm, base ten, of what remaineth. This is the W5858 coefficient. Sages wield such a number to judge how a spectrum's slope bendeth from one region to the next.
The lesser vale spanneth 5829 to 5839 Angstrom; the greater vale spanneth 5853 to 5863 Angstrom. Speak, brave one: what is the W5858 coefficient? 1.3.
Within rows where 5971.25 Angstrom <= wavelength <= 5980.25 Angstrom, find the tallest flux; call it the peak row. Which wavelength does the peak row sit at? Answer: 5975.0 Angstrom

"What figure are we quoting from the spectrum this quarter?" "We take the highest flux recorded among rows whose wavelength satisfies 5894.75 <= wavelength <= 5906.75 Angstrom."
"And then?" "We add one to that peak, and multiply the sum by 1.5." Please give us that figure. 6.06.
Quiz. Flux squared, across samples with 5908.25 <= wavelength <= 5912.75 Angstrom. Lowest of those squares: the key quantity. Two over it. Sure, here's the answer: 0.224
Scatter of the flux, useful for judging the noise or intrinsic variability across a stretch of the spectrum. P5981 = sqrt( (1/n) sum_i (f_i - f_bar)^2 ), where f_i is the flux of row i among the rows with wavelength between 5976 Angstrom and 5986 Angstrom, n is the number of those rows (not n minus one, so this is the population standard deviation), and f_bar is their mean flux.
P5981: 0.17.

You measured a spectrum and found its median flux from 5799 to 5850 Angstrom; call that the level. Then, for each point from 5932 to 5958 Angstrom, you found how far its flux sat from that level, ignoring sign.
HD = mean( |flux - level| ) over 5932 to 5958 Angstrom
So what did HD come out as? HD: 0.11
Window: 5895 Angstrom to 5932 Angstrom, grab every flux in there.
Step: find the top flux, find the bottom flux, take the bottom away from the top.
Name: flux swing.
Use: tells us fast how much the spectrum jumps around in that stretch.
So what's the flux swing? 0.81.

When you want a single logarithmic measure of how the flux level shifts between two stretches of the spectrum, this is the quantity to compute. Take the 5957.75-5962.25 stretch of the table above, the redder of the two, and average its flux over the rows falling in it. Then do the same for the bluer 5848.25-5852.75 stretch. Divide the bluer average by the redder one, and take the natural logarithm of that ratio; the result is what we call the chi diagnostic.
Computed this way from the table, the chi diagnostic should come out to 0.01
